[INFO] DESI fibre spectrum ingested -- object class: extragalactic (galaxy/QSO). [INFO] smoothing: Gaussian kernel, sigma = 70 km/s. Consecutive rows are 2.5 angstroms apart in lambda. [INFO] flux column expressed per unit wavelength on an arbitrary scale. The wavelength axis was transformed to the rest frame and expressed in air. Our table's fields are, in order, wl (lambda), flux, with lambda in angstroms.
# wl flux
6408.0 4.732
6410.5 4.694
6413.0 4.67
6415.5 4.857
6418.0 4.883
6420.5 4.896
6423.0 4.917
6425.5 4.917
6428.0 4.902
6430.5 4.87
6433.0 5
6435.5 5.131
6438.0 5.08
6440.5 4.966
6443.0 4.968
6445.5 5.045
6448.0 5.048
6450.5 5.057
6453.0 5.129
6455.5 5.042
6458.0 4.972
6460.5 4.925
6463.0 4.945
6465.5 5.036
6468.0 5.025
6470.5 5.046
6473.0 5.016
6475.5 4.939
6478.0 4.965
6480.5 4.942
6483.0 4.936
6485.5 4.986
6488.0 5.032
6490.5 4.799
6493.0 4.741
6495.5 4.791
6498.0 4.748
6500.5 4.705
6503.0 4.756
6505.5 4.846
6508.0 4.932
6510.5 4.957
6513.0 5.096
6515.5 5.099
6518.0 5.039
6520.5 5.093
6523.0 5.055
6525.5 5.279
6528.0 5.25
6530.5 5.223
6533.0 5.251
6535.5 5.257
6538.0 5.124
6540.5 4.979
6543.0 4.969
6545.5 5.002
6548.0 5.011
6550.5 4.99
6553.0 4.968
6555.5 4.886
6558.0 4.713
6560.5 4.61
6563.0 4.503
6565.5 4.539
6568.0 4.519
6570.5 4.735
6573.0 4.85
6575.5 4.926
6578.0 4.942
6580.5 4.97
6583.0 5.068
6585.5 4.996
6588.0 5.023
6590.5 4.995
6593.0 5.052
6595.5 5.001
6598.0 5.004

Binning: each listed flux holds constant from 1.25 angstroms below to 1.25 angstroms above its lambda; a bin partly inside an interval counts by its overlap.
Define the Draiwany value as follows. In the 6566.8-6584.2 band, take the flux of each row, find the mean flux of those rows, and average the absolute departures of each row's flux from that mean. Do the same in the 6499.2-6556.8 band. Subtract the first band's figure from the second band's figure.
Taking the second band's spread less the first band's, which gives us -0.01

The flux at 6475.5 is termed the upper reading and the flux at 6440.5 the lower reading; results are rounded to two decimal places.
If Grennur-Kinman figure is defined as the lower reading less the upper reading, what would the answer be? 0.03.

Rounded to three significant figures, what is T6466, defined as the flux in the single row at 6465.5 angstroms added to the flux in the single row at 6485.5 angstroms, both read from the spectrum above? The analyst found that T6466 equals 10.0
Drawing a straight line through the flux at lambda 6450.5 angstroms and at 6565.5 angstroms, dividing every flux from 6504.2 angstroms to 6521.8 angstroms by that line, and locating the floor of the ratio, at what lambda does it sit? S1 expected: 6505.5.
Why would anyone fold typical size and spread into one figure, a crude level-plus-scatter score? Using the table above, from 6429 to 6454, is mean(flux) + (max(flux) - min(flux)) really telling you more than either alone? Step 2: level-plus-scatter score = 5.29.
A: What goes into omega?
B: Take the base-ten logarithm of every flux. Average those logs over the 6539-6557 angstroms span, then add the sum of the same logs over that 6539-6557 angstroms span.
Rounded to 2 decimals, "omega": 5.57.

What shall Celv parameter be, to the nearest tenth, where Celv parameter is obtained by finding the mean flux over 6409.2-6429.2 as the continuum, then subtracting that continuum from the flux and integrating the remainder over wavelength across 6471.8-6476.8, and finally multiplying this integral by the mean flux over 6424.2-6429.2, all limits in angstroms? 3.3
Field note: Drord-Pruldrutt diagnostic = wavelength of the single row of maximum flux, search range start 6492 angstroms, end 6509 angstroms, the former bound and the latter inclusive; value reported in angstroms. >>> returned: 6508.0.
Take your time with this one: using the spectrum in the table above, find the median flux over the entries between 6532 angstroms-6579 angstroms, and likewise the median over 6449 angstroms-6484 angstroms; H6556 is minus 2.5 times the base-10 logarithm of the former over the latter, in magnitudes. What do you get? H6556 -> 0.011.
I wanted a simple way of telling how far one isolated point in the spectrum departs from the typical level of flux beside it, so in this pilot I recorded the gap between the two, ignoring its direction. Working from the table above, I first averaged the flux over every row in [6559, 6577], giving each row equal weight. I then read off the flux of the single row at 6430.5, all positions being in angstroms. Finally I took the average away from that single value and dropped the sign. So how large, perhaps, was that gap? 0.20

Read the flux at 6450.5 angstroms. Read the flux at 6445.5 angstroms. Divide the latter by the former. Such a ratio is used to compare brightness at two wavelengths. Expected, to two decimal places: 1.00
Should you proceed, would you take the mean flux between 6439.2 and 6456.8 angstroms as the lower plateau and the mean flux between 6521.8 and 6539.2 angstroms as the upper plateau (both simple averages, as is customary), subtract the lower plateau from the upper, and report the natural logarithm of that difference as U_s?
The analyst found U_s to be -1.8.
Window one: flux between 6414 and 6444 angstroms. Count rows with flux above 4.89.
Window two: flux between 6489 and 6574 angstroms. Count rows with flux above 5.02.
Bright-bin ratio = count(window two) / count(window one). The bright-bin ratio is 1.2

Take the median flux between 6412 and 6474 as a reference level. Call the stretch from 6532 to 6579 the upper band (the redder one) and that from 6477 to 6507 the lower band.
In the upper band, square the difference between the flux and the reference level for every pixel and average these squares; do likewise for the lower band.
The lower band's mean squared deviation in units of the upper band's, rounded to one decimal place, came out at 0.4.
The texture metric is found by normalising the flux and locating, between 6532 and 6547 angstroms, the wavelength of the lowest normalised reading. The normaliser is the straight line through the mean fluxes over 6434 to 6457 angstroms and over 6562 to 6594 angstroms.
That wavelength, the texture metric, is 6543.0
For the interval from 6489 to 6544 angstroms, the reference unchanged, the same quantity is 6500.5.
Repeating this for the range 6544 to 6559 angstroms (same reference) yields 6558.0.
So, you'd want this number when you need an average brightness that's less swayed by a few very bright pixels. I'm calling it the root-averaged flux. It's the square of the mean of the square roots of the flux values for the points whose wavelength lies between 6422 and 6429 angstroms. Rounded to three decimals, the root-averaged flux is 4.912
